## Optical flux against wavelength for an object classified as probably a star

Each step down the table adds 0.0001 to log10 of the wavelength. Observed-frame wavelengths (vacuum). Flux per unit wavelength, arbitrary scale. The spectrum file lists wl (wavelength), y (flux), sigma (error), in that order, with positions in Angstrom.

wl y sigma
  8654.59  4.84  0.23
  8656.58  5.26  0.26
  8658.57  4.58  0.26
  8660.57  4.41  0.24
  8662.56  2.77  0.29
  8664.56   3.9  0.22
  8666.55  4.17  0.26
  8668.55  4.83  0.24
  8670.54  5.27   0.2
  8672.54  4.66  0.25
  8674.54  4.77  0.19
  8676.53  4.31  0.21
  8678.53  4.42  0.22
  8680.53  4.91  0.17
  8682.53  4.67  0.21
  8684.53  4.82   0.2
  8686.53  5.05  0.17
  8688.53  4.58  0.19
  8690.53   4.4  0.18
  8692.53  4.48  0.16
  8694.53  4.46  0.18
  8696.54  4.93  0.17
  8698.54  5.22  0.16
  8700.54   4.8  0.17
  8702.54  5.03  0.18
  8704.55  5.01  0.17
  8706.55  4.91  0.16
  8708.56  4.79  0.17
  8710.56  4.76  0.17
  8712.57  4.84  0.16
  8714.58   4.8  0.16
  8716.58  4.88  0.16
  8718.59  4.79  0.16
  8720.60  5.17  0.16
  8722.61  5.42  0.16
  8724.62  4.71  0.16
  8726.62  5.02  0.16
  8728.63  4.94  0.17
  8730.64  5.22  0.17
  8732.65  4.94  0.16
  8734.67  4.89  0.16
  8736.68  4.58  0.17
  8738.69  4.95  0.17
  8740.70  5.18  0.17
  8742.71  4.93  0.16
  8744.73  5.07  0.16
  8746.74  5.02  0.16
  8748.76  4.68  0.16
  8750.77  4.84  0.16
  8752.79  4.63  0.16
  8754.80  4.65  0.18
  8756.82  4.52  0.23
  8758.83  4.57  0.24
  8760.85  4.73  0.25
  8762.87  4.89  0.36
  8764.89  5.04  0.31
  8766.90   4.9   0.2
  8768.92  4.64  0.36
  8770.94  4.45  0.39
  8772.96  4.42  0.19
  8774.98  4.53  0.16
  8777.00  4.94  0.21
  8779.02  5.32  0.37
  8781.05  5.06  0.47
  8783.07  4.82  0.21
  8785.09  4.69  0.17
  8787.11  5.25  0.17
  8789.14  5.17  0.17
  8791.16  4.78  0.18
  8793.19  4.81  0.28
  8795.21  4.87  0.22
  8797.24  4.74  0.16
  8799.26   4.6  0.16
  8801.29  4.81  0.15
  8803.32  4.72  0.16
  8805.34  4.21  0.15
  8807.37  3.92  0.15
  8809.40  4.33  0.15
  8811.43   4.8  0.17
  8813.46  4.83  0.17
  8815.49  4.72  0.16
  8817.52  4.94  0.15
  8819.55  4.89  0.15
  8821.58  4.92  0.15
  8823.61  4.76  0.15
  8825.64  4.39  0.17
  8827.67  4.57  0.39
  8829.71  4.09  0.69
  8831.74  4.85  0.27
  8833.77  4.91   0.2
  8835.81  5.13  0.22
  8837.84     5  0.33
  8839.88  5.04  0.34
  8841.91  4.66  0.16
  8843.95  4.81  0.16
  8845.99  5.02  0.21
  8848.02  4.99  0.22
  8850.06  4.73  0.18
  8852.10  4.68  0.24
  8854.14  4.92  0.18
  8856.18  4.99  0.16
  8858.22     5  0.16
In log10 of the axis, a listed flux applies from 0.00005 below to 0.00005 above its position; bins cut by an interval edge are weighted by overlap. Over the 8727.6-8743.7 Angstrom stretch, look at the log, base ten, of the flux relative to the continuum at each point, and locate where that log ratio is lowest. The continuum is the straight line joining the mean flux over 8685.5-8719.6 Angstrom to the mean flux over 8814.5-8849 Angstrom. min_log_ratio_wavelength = 8736.68 Angstrom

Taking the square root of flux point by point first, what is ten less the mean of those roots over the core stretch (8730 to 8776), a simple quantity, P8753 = 7.81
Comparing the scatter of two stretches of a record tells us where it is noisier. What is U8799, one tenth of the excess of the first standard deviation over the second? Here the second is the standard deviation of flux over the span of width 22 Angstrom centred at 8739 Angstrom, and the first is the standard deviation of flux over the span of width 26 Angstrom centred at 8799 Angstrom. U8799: 0.017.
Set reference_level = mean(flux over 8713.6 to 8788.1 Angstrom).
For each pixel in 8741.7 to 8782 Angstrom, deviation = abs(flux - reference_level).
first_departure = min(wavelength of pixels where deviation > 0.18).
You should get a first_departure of 8744.73 Angstrom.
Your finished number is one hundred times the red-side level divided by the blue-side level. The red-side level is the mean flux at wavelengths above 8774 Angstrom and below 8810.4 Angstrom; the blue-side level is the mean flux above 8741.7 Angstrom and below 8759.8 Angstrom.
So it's 100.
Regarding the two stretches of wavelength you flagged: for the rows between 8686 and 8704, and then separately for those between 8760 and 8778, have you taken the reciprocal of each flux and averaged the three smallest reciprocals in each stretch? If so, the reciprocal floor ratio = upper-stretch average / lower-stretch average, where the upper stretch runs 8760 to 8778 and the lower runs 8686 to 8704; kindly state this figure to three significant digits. 1.03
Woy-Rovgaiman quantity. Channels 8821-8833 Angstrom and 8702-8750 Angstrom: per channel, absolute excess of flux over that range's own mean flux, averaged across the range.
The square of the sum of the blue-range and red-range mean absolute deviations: 0.151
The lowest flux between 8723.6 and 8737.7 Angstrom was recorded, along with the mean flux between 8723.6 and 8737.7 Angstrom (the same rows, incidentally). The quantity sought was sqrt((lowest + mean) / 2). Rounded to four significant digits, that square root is 2.177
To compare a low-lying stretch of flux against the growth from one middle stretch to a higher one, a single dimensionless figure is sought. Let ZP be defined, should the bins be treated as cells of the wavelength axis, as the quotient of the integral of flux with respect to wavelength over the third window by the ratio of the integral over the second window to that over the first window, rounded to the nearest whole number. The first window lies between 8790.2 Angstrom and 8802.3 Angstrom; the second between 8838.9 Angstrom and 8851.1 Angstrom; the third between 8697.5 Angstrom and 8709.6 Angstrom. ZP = 58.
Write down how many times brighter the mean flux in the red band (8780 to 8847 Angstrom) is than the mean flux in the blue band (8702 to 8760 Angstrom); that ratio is 0.97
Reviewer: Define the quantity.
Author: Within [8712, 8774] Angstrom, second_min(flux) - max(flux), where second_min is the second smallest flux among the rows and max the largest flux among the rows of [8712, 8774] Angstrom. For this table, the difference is -0.97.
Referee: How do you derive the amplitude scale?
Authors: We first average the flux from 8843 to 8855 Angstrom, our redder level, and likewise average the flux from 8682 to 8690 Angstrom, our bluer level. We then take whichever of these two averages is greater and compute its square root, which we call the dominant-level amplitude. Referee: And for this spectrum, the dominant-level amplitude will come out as 2.20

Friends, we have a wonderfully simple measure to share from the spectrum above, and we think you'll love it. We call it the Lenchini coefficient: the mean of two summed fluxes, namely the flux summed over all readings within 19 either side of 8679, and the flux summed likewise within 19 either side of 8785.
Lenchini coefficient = 88.7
